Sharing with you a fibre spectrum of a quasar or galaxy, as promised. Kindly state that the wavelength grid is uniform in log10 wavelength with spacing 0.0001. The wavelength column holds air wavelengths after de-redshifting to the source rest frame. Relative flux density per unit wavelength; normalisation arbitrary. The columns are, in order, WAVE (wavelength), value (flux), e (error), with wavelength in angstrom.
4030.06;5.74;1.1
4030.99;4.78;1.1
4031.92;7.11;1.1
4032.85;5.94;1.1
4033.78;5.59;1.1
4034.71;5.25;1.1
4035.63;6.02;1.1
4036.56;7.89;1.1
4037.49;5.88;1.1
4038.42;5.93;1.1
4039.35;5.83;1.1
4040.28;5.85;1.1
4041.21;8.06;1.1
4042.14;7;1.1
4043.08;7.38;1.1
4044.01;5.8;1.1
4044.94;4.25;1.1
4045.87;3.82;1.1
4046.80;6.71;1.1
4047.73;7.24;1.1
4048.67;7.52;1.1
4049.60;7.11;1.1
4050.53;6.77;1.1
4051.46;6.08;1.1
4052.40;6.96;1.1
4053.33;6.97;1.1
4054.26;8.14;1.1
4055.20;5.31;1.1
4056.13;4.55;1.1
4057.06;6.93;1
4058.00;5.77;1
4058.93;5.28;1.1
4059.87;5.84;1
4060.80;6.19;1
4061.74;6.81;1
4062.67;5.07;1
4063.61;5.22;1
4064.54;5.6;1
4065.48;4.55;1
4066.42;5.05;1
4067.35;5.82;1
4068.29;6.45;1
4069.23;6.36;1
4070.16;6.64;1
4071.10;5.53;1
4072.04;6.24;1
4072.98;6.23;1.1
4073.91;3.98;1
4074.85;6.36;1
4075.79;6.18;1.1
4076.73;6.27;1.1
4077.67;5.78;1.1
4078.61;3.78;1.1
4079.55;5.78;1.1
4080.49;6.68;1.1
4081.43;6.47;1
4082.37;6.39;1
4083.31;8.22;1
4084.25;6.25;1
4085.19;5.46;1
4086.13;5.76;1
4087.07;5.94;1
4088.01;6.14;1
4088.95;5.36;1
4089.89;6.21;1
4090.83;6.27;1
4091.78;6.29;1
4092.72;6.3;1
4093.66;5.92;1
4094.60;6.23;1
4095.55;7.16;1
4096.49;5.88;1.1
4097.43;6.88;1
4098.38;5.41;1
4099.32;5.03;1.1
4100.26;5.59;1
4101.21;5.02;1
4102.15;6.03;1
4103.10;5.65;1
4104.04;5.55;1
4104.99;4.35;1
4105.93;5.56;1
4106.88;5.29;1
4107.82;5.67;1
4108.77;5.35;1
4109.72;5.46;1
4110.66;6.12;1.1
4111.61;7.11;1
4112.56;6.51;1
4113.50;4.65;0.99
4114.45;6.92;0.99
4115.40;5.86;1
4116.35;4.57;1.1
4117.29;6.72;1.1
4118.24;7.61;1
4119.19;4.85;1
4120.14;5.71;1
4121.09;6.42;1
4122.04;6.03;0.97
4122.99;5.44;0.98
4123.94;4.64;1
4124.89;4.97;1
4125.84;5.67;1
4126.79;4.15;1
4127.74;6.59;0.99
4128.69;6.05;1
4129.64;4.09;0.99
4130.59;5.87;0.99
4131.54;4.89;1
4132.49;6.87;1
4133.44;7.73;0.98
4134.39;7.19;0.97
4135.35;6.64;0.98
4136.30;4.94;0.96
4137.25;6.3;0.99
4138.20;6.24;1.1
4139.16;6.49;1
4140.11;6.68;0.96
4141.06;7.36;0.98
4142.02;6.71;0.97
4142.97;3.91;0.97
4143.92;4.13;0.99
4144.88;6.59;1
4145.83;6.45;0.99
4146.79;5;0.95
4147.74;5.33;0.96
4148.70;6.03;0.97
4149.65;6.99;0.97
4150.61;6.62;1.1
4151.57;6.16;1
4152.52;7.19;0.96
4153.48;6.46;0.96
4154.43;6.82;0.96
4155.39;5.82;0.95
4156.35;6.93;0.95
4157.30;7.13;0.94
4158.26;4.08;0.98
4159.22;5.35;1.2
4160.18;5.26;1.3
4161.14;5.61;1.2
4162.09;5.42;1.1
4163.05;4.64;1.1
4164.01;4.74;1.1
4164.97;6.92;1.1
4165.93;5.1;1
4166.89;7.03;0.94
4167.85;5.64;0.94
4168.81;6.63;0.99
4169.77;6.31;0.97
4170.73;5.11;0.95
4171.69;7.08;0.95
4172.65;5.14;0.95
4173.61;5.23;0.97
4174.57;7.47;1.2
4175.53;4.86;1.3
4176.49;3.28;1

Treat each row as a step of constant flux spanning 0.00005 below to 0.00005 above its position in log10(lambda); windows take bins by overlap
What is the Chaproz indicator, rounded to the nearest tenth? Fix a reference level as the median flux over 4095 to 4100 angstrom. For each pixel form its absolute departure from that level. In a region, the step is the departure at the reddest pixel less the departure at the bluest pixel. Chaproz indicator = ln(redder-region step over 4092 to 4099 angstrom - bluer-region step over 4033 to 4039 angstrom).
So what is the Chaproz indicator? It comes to -1.2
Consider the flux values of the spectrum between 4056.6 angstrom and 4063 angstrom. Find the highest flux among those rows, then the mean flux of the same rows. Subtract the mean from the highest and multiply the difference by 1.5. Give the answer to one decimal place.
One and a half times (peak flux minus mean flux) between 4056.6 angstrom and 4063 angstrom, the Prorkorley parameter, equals 1.4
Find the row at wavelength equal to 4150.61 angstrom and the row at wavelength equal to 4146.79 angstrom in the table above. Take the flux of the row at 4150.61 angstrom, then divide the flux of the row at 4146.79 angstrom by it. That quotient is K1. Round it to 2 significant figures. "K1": 0.76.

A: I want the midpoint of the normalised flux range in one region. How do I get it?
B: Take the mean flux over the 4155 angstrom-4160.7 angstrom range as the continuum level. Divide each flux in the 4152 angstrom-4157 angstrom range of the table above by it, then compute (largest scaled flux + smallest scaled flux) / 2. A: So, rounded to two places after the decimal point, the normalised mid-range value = 1.13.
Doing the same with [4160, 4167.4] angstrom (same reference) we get 1.01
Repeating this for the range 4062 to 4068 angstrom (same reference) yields 0.90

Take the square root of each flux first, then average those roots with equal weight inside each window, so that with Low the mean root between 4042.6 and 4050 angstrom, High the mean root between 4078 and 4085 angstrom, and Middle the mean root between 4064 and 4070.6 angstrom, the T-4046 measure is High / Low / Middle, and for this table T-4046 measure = 0.417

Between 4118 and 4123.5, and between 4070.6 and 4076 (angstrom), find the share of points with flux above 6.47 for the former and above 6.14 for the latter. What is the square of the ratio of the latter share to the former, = 16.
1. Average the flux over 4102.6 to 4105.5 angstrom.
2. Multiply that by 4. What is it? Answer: 21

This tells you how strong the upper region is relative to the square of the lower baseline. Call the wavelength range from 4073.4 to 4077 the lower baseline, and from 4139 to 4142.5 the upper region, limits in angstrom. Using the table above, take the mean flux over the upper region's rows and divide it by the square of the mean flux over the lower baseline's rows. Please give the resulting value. 0.21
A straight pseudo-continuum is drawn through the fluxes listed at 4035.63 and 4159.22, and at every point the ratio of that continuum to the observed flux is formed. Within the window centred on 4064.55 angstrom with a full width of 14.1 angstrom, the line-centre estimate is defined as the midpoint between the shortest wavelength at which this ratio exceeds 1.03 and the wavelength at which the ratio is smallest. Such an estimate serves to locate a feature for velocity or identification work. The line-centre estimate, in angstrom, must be 4060.3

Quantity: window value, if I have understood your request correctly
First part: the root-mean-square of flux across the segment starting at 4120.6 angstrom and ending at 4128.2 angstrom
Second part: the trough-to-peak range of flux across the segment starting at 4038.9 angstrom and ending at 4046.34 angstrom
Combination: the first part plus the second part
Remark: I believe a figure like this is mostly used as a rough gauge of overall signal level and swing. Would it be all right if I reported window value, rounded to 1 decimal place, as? 9.8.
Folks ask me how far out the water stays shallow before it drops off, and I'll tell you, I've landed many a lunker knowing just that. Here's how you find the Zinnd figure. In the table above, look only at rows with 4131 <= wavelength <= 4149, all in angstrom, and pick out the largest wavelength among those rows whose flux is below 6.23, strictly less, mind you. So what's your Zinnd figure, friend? 4148.70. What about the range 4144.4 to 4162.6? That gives 4162.09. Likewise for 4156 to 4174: 4173.61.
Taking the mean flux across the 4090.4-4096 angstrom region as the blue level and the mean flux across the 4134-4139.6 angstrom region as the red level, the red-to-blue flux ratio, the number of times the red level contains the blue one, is 0.99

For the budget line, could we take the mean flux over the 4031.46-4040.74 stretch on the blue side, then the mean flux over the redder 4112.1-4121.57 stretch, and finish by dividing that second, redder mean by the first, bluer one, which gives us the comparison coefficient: 0.98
